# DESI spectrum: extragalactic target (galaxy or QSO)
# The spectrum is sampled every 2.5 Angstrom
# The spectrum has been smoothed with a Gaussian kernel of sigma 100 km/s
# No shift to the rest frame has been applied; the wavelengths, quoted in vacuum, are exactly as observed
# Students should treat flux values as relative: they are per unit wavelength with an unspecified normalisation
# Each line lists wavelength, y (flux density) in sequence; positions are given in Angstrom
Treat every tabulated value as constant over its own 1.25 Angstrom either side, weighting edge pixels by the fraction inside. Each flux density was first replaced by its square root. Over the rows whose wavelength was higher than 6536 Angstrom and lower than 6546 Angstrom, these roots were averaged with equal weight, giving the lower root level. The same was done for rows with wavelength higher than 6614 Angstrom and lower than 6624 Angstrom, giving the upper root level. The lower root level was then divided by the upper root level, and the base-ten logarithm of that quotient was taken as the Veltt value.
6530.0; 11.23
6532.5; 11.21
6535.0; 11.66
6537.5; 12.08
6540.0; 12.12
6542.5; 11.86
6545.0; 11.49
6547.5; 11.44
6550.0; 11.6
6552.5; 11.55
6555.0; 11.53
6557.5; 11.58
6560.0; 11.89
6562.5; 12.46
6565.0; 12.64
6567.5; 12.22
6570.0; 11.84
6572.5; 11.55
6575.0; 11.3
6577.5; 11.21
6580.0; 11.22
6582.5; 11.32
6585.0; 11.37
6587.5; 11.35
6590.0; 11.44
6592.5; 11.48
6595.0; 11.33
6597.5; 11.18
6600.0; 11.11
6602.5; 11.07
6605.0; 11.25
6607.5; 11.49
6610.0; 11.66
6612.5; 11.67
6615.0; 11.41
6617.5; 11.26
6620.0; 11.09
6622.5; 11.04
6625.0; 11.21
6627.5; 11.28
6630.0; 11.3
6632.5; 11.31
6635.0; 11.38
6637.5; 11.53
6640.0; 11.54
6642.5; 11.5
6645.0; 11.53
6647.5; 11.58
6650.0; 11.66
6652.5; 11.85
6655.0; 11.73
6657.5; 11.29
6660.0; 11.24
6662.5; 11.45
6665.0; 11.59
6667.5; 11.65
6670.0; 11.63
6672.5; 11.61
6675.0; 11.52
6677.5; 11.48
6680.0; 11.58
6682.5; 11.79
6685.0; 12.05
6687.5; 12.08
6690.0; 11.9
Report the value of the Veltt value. 0.013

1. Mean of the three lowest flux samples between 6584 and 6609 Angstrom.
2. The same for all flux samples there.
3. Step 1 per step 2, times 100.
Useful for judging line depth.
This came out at 98.3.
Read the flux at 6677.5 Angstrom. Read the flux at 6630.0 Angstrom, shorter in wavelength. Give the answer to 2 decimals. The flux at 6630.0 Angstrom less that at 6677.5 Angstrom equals -0.18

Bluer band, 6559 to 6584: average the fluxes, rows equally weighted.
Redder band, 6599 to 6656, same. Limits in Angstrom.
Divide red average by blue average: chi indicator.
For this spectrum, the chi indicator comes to 0.970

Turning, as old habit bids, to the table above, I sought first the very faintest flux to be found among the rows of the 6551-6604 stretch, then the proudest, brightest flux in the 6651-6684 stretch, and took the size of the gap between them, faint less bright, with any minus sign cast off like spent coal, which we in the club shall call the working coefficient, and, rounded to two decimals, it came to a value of 0.78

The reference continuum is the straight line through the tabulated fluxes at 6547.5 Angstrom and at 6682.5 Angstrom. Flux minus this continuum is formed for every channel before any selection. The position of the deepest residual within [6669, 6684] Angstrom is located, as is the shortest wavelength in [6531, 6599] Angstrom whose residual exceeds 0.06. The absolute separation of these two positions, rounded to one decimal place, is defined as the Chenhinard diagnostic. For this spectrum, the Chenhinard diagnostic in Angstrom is 142.5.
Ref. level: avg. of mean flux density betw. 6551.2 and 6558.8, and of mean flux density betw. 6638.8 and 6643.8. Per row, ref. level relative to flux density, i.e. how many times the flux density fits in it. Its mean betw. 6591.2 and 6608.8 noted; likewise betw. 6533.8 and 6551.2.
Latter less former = -0.04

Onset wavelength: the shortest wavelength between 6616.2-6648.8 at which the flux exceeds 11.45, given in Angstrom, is 6637.5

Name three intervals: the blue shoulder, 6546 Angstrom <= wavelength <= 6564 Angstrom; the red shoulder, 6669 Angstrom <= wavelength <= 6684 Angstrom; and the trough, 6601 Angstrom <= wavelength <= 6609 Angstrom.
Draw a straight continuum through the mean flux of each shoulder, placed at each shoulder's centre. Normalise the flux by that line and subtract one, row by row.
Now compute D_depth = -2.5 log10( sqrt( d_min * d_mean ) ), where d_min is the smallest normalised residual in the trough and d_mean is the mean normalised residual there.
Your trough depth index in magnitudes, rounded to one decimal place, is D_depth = 3.4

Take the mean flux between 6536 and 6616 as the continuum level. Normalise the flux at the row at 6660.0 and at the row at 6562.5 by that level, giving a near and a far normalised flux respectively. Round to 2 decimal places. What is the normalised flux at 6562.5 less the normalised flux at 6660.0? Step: 0.11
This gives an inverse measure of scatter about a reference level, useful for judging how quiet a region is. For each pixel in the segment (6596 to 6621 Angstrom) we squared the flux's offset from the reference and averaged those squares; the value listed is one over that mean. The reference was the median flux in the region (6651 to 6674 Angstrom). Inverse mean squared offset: 8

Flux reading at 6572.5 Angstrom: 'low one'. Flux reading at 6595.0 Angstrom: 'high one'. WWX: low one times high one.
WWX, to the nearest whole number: 131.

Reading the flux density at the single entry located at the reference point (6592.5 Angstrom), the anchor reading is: 11.48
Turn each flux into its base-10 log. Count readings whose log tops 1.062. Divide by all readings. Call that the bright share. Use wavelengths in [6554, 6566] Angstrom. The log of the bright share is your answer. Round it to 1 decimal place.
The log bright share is -0.1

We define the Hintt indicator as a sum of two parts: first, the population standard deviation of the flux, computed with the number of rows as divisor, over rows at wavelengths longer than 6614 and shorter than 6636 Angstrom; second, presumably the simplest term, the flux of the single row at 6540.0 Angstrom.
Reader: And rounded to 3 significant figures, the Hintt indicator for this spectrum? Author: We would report 12.2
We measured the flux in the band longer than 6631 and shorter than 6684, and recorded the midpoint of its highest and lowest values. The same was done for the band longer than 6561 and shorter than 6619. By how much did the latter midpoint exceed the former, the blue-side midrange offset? 0.3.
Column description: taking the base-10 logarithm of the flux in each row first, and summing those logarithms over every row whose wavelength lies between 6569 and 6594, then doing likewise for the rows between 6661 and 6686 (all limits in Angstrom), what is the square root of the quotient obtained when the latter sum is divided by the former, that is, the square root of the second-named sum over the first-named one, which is 1.00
